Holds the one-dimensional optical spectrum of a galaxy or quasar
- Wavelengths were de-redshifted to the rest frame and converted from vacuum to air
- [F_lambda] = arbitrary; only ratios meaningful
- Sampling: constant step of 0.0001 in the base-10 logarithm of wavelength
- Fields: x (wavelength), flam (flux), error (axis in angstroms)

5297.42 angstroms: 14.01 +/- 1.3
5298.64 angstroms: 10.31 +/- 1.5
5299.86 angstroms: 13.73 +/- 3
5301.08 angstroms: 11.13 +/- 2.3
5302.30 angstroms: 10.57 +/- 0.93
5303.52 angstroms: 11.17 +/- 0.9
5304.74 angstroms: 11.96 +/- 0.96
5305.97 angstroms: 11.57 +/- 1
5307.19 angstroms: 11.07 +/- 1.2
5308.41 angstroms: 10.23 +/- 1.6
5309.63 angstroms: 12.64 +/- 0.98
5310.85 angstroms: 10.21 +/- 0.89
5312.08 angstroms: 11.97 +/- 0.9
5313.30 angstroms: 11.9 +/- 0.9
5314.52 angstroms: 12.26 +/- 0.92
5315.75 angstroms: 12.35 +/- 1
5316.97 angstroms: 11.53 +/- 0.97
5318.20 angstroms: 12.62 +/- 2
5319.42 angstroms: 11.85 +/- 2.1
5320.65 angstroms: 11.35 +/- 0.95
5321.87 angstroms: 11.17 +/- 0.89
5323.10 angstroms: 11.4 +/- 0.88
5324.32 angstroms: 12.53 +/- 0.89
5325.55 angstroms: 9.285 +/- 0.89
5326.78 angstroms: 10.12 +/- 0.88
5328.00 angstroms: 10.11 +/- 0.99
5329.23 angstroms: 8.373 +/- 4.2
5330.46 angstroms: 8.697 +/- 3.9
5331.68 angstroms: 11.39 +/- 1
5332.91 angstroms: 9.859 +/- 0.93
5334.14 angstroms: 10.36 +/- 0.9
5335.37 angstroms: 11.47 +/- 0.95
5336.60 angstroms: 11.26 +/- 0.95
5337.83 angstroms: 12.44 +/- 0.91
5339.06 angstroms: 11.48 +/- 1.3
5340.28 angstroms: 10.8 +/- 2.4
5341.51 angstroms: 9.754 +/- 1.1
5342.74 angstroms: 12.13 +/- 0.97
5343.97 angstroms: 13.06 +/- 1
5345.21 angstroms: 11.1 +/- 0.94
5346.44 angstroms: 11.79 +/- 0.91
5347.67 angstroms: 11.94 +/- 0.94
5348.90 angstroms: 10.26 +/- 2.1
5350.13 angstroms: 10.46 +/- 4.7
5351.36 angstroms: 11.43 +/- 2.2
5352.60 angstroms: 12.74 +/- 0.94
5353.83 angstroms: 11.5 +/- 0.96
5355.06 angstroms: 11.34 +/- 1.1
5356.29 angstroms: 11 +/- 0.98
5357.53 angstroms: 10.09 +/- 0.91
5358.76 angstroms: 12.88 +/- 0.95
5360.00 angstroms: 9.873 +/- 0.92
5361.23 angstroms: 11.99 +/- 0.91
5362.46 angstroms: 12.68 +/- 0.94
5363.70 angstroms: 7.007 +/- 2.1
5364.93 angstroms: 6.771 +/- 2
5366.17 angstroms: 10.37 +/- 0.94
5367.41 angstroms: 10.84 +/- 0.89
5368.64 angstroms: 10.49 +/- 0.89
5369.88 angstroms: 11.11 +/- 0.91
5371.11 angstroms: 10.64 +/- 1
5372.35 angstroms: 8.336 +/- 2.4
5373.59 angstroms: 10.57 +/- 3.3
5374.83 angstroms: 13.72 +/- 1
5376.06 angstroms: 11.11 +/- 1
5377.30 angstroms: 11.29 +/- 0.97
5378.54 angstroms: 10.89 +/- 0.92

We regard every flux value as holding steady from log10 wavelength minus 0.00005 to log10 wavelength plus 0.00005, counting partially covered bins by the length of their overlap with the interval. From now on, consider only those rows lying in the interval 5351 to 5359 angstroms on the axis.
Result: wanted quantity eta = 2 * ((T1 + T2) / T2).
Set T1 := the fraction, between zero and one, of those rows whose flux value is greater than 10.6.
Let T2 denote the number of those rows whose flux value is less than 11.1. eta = 2.86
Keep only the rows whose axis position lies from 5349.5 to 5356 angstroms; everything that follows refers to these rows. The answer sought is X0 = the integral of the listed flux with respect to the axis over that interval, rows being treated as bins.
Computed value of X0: 74.6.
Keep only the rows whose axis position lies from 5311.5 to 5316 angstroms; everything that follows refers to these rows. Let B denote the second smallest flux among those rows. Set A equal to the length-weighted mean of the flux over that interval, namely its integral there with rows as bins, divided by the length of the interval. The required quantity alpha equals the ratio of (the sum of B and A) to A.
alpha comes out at 1.99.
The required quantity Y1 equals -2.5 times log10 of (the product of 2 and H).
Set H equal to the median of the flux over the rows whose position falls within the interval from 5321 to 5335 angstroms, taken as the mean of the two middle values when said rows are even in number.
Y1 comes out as -3.27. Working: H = 10.1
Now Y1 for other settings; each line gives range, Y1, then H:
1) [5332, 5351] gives -3.38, 11.3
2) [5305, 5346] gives -3.39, 11.4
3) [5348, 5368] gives -3.35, 10.9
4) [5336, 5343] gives -3.39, 11.4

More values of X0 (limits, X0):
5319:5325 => 69.7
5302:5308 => 67.6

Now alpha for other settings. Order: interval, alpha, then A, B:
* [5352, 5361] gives 1.89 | 11.4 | 10.09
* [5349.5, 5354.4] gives 1.99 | 11.5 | 11.43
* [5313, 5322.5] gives 1.96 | 11.9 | 11.35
